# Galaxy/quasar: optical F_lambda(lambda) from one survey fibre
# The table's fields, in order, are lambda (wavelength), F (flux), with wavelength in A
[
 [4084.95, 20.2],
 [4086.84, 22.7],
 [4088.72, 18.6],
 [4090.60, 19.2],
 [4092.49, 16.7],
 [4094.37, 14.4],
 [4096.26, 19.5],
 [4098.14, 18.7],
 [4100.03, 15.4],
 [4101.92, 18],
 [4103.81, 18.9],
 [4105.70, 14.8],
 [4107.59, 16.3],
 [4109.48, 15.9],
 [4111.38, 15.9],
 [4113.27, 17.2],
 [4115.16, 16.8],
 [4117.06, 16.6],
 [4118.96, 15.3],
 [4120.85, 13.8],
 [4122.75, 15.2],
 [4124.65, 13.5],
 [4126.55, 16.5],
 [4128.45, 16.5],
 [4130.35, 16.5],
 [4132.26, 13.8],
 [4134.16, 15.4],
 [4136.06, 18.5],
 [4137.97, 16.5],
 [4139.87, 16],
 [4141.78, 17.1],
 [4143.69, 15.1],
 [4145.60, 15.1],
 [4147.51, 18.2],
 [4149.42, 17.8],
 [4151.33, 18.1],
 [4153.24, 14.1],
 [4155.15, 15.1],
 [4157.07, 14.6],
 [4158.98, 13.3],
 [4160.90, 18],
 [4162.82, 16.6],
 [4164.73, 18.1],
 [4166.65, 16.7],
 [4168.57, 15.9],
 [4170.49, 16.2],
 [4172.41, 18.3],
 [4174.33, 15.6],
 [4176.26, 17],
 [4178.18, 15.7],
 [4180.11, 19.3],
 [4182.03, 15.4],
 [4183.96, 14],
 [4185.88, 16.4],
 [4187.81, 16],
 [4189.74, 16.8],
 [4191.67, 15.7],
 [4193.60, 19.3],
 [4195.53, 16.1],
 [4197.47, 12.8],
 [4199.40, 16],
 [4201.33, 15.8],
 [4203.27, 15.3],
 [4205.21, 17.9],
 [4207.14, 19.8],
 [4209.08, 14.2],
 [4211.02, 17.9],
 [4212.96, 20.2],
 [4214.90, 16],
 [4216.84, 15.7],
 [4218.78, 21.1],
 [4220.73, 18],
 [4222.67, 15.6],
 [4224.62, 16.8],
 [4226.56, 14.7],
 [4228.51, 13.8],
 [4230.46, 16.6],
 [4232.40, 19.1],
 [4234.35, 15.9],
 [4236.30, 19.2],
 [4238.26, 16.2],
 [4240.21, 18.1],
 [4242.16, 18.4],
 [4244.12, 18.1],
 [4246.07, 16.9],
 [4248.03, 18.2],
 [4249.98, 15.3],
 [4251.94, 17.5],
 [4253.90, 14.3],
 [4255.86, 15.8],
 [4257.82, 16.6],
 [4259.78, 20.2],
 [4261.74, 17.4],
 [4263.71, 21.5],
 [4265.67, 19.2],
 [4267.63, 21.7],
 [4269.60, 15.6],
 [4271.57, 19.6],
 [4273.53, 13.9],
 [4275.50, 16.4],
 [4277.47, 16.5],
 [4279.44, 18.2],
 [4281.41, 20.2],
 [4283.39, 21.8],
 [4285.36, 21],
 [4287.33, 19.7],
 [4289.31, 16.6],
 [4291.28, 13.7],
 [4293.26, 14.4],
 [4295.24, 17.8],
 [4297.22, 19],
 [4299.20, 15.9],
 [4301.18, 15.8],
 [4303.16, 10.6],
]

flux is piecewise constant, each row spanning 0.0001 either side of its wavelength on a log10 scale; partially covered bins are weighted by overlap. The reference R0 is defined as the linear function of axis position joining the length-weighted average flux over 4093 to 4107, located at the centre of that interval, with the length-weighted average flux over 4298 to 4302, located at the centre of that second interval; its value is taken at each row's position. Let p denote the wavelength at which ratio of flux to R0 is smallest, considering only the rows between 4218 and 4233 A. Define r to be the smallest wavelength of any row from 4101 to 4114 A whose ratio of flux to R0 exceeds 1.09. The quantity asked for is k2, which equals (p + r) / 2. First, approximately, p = 4228.51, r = 4103.81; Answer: 4166.2 A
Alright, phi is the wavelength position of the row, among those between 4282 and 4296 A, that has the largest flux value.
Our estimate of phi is 4283.39 A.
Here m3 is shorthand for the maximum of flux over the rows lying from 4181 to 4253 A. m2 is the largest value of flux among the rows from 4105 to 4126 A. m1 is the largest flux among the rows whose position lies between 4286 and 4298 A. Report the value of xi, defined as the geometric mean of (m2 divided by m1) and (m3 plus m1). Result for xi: 6.0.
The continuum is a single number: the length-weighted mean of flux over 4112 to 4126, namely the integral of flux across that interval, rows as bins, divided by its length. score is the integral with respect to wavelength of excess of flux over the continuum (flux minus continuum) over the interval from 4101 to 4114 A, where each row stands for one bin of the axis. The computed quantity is 15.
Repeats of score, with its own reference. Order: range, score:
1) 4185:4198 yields 10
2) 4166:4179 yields 12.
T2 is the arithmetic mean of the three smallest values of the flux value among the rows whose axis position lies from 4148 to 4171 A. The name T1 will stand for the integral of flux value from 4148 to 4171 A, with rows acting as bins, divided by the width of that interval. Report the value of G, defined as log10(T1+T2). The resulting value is 1.48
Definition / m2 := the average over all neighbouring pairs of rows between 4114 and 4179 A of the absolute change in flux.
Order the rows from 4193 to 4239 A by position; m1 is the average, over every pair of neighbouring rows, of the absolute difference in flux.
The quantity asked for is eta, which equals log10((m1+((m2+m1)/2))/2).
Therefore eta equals 0.37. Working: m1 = 2.65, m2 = 1.52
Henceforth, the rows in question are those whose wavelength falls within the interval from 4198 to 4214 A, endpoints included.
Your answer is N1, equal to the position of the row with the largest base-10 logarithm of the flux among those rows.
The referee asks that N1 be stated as 4212.96 A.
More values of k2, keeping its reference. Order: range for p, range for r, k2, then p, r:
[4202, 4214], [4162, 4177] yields 4190.7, 4209.08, 4172.41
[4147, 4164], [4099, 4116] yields 4131.4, 4158.98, 4103.81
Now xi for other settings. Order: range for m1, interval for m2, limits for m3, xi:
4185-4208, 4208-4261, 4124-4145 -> 6.4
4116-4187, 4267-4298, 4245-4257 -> 6.5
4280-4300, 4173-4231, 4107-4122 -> 6.1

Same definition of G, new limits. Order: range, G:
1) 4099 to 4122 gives 1.49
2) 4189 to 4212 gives 1.49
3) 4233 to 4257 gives 1.51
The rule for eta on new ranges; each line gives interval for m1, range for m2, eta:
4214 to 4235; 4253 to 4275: 0.42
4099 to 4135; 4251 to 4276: 0.26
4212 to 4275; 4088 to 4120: 0.38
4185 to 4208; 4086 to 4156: 0.26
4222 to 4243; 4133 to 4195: 0.31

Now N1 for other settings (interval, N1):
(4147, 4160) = 4147.51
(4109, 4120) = 4113.27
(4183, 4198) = 4193.60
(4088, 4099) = 4096.26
